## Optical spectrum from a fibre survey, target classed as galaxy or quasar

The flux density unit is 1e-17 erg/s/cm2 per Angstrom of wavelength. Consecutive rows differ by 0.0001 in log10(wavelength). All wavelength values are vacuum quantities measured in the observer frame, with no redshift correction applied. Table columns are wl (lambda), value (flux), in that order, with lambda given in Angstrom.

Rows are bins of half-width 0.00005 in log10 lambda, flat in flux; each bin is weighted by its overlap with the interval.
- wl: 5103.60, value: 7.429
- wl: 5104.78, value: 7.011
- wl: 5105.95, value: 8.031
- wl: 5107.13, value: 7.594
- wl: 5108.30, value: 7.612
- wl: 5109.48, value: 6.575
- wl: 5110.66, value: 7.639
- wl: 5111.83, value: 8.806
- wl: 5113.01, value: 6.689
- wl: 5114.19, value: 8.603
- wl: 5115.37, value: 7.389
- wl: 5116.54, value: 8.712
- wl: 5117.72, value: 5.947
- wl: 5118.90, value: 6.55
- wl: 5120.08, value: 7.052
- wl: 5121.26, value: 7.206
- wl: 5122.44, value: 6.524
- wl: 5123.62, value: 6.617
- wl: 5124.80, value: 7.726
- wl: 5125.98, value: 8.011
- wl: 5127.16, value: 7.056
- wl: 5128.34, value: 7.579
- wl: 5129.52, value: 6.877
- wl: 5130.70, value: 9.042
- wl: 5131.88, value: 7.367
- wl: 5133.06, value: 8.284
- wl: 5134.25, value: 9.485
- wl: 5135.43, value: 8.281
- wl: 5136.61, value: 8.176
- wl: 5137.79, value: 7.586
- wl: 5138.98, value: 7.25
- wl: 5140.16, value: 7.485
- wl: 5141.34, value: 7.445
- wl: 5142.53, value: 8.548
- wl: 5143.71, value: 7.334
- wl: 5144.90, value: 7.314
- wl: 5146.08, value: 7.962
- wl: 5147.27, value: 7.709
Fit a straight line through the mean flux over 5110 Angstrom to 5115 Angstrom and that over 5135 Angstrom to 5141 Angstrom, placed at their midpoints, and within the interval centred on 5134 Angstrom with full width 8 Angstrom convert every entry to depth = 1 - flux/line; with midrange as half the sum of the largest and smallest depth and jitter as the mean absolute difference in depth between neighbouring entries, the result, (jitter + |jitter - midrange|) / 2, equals 0.16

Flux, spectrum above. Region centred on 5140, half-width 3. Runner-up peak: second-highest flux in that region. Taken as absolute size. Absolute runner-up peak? 7.59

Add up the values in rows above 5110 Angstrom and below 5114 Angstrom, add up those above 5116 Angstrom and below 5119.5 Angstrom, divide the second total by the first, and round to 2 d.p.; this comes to 0.92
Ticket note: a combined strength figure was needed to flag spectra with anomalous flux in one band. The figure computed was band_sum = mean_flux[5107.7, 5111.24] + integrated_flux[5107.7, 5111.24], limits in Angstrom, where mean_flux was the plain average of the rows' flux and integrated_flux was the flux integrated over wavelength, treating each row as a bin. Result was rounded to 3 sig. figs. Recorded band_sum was 33.0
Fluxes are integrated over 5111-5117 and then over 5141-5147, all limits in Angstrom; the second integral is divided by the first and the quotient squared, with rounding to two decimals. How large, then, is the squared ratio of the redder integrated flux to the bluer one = 0.93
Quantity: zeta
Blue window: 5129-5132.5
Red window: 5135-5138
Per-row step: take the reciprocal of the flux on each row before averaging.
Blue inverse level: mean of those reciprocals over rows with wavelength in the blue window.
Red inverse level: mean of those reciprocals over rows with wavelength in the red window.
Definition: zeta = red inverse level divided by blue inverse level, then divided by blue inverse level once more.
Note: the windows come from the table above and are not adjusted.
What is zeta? 7.33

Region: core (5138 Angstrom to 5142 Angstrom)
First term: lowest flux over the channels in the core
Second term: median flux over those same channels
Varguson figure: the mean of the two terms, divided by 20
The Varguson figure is 0.37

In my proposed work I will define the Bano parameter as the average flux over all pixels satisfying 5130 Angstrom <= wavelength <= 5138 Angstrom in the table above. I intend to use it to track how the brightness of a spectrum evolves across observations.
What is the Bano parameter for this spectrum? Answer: 8.3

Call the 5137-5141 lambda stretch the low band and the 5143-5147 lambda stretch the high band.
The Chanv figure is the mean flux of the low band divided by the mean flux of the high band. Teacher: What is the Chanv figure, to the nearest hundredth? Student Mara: 0.99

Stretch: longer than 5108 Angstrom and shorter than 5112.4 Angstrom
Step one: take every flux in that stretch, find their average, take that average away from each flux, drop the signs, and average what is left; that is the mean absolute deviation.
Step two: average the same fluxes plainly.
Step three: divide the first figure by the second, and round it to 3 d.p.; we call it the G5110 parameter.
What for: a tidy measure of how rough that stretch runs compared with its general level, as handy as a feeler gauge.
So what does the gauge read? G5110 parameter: 0.075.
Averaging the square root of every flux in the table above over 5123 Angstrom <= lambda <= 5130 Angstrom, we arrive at 2.70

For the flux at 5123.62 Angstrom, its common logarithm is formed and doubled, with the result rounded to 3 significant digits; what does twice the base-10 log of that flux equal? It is 1.64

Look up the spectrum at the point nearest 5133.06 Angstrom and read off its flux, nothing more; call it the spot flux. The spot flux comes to 8.284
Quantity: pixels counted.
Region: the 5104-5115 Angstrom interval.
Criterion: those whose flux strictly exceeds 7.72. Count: 3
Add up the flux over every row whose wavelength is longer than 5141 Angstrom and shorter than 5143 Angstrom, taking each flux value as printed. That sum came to 16.0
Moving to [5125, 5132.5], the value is 45.9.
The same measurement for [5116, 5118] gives 14.7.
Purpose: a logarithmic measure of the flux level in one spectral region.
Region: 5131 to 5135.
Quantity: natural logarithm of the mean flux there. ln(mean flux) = 2.13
